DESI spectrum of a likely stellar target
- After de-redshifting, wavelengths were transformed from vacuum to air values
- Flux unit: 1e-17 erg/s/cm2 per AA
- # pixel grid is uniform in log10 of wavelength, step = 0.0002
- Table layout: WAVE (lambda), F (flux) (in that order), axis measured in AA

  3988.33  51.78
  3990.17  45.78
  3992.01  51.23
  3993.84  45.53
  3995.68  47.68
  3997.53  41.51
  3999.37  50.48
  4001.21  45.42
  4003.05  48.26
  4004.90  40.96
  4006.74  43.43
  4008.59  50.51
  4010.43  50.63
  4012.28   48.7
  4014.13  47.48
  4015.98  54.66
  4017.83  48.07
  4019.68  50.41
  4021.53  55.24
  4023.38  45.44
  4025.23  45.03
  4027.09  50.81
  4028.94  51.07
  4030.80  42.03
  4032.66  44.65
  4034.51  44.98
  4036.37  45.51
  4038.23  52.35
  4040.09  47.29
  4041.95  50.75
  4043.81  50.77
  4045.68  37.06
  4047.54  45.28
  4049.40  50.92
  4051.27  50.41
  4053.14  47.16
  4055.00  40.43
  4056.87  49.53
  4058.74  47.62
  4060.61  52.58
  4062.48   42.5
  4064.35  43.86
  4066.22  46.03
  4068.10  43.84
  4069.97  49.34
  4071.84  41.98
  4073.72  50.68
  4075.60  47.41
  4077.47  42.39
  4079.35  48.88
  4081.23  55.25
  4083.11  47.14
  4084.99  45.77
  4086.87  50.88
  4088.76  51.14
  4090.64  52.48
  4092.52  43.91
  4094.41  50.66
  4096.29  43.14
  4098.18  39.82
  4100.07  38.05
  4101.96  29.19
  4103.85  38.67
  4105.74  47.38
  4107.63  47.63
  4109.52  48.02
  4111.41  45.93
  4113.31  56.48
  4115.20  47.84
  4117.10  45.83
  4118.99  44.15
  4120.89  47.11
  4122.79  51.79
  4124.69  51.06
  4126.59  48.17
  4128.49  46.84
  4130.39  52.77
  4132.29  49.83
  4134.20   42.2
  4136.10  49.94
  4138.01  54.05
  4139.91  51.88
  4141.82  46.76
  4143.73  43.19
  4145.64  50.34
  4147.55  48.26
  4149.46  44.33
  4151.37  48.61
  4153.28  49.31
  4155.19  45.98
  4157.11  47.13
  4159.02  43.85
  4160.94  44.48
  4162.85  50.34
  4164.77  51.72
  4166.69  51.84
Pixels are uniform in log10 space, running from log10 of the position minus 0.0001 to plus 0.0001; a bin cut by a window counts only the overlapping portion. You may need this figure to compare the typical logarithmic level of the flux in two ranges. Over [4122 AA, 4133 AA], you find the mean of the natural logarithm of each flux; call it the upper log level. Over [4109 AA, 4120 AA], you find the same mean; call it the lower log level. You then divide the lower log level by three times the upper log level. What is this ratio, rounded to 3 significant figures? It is 0.330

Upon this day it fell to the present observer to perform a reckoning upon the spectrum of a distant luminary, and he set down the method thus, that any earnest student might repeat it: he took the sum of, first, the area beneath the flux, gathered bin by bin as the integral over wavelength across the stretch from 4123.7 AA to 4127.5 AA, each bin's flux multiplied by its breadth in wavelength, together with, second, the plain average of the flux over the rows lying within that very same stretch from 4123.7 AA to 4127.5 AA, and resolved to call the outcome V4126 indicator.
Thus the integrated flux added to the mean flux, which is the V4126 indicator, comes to 238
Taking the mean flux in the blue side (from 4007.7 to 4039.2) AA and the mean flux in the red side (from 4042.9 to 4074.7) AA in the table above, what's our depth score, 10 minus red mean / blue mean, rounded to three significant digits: 9.05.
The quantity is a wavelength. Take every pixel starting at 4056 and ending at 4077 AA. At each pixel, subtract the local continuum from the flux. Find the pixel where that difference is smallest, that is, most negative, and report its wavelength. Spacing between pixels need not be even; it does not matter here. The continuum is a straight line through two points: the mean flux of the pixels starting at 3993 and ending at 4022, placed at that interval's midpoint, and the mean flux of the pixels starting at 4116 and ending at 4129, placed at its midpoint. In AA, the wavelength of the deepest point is 4071.84 AA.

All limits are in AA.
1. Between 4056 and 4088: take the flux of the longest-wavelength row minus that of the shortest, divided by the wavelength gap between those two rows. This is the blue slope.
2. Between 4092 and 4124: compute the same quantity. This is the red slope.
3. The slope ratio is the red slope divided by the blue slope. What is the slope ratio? 5.8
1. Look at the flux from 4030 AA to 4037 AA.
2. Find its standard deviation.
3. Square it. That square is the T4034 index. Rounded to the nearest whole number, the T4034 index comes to 2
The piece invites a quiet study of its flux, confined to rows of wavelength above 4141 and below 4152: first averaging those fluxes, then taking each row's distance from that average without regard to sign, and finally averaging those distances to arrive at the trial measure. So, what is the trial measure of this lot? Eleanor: 2.2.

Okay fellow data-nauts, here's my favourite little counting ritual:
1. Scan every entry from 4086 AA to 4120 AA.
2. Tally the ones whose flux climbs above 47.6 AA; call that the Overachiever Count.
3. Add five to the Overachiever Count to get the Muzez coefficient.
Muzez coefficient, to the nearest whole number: 13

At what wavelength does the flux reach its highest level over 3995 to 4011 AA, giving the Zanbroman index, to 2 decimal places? 4010.43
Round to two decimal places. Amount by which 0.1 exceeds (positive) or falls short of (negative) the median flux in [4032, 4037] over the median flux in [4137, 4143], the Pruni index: -0.77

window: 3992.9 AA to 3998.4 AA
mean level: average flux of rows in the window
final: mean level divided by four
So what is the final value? 11.2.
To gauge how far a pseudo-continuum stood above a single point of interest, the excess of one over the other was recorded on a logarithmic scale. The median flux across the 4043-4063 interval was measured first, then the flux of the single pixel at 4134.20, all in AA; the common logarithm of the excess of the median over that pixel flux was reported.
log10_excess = 0.73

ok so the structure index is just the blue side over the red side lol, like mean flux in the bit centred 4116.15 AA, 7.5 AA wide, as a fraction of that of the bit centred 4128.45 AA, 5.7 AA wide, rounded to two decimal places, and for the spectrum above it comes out 0.99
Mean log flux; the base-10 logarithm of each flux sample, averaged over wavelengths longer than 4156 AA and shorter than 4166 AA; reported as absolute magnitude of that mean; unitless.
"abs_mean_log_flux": 1.676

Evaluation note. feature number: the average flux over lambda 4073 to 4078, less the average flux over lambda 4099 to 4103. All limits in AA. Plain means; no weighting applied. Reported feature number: 13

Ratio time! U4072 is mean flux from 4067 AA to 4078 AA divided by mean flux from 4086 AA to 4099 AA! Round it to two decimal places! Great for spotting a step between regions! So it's 0.97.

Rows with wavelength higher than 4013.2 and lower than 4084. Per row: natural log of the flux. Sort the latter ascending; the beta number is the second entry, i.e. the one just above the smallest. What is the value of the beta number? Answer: 3.700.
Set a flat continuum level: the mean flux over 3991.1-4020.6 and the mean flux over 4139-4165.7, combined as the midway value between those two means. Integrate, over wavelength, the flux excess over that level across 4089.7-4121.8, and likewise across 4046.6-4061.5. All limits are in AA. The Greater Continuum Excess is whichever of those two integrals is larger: 4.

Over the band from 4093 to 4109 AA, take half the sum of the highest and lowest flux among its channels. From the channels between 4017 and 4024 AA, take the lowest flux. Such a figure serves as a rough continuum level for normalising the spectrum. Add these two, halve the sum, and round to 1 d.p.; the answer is 42.7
